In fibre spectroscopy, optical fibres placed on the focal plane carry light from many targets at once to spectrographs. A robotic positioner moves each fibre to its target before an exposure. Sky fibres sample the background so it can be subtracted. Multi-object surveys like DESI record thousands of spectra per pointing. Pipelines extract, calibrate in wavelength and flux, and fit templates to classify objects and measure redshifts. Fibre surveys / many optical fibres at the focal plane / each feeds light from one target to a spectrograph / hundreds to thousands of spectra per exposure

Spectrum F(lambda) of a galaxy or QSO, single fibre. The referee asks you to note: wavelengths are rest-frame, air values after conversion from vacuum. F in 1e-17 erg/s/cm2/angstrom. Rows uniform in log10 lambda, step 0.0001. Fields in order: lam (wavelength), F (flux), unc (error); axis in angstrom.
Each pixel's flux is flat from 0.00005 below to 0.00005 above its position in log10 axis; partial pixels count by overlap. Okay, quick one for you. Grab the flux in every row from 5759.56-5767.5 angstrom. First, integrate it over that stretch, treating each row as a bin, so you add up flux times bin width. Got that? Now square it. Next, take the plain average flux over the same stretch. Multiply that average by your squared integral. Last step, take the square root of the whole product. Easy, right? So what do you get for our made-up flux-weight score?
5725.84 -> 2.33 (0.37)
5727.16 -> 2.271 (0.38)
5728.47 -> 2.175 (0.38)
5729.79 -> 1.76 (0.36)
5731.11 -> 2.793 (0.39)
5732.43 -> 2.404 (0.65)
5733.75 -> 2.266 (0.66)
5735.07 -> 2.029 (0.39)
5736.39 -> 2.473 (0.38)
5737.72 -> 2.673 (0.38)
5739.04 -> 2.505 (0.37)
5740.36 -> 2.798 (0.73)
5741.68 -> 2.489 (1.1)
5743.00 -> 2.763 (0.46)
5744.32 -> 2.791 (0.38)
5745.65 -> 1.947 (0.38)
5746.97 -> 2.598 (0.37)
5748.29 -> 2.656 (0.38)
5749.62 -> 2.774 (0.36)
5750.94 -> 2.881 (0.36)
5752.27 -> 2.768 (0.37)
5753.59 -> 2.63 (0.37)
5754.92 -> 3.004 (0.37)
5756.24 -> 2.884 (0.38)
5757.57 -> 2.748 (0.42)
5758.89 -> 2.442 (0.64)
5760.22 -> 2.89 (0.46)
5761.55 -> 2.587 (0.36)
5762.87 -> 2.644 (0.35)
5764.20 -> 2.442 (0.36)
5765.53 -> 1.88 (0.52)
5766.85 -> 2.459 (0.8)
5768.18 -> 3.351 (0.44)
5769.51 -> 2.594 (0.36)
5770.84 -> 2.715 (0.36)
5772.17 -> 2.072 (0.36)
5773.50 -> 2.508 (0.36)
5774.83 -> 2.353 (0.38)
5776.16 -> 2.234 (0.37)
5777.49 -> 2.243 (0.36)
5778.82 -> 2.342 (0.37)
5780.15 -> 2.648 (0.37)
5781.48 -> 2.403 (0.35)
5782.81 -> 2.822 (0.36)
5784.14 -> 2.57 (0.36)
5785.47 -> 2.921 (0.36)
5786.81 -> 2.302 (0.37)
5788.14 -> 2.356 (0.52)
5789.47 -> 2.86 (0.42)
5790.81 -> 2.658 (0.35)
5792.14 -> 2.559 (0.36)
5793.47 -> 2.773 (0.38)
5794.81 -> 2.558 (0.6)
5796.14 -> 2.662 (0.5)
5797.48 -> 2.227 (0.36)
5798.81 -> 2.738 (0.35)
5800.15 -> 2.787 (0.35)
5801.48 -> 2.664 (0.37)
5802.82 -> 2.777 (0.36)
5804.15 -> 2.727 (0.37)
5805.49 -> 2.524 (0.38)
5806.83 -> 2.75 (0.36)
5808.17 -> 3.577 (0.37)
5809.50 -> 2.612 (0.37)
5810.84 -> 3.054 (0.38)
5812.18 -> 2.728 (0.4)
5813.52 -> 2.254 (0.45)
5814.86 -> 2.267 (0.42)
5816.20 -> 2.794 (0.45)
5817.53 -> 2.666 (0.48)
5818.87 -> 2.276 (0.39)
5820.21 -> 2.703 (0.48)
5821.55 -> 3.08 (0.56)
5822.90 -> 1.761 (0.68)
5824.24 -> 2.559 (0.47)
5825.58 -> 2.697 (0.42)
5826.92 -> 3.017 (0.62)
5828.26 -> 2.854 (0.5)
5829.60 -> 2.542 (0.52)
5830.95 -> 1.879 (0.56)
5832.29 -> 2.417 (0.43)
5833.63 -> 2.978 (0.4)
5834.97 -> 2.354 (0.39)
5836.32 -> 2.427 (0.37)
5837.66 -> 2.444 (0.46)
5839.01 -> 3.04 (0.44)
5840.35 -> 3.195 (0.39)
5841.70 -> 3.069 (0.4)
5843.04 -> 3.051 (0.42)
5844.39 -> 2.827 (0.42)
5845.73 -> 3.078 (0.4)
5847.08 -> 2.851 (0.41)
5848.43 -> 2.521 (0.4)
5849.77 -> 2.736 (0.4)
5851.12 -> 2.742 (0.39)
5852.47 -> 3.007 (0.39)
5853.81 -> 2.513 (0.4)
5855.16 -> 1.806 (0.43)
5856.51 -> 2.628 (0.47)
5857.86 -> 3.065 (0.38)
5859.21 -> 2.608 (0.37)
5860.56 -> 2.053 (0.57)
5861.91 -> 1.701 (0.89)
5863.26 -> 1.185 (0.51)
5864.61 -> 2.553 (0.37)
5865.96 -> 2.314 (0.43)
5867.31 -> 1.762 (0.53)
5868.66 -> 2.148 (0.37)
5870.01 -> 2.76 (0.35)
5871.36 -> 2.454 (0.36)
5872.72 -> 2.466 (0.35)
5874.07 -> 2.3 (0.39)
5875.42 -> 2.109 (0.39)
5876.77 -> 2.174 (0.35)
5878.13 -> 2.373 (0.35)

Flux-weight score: 31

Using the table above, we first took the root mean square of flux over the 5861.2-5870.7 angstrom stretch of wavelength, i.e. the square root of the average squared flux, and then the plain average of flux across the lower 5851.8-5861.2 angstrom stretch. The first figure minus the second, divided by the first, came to -0.19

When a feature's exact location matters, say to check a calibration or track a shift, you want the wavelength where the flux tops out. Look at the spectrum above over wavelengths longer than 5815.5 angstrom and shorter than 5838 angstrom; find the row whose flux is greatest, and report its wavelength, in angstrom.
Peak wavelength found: 5821.55 angstrom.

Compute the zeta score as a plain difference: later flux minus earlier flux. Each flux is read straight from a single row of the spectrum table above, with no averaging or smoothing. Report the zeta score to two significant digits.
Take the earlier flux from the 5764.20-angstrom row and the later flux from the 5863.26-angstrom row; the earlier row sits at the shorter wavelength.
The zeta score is -1.3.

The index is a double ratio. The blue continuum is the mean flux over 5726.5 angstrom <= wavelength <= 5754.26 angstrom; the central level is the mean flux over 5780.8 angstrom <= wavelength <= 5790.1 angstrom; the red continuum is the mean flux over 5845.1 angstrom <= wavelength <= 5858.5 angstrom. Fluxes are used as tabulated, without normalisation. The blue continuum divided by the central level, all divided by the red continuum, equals 0.356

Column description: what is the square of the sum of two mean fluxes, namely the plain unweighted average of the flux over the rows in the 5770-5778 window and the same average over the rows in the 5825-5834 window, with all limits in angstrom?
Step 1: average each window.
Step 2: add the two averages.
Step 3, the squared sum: 24.8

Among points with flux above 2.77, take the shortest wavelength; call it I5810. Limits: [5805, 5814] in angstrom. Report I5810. 5808.17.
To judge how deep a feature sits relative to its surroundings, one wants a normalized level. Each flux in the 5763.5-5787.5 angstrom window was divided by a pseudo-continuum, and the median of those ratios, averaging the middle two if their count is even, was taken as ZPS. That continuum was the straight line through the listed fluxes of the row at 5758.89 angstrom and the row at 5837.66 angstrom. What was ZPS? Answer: 1.00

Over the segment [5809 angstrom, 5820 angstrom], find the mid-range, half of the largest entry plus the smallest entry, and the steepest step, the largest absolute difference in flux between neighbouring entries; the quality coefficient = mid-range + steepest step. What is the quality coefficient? 3.18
